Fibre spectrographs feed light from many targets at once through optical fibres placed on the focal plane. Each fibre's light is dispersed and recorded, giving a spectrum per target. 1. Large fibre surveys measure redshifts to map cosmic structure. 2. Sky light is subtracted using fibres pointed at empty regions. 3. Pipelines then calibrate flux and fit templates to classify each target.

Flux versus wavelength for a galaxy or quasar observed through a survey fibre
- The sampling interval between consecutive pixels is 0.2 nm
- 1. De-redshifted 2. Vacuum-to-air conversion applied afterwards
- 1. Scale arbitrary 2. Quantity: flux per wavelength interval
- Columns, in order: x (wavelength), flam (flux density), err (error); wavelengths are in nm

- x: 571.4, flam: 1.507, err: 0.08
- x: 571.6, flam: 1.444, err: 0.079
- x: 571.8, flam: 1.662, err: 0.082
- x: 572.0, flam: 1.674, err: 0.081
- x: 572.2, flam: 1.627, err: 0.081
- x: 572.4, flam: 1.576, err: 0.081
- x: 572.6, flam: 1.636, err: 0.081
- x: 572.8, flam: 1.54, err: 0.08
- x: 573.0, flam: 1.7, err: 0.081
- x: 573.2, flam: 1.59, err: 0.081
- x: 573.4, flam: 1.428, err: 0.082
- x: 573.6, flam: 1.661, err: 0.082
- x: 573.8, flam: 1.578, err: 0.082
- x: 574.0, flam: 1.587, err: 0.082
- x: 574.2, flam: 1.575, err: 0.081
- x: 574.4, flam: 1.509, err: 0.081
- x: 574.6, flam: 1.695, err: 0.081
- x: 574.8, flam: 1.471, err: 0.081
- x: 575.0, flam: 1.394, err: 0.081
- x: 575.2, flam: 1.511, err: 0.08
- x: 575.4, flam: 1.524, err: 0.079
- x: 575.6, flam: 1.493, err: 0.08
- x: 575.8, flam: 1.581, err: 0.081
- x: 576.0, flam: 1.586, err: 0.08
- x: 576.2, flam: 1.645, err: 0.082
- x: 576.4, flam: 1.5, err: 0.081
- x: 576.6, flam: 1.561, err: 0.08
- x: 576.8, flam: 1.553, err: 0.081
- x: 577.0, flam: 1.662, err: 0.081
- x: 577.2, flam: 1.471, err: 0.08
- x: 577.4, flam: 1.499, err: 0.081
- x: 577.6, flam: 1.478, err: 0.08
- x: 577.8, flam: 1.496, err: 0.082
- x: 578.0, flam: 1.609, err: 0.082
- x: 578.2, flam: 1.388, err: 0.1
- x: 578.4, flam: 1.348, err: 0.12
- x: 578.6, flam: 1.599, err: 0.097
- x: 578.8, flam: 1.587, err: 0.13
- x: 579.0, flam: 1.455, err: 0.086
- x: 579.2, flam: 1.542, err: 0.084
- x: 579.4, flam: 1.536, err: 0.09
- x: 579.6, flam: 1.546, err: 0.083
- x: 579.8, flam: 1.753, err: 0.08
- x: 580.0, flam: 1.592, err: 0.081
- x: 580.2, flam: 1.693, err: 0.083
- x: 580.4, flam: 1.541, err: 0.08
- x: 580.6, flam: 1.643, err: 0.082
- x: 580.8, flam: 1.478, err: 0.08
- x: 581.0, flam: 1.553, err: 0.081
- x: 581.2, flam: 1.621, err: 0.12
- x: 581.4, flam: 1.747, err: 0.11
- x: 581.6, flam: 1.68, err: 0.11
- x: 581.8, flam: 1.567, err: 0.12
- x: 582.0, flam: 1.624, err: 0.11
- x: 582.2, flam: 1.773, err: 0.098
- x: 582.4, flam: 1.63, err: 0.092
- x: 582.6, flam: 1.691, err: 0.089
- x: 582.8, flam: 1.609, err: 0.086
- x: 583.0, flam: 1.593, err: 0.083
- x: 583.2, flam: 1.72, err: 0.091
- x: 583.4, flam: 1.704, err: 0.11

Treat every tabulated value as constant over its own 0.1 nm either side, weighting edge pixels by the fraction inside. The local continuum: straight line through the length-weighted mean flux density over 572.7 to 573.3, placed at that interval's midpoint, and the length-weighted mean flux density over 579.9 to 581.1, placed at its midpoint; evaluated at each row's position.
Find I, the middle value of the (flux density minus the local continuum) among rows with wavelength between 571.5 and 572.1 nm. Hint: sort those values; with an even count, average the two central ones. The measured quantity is 0.048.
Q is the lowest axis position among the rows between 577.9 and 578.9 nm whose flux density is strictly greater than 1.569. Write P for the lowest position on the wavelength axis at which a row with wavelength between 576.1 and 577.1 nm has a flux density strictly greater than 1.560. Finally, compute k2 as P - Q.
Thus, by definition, -1.80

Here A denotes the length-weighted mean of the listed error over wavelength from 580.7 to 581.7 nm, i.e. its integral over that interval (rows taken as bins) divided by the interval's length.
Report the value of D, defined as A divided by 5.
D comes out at 0.0200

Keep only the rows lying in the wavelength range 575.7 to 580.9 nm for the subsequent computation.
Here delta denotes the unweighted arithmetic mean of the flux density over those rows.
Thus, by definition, 1.55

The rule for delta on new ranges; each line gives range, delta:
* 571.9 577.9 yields 1.56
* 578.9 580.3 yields 1.59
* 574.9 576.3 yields 1.53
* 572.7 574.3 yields 1.58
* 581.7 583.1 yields 1.64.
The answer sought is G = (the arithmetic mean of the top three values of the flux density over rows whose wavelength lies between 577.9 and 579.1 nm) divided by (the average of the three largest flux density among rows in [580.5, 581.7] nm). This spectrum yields 0.95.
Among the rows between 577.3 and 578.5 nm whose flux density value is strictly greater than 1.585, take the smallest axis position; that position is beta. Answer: 578.0 nm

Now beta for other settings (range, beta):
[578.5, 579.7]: 578.6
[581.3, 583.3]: 581.4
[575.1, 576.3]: 576.0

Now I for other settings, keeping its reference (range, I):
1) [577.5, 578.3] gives -0.106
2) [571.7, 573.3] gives 0.019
